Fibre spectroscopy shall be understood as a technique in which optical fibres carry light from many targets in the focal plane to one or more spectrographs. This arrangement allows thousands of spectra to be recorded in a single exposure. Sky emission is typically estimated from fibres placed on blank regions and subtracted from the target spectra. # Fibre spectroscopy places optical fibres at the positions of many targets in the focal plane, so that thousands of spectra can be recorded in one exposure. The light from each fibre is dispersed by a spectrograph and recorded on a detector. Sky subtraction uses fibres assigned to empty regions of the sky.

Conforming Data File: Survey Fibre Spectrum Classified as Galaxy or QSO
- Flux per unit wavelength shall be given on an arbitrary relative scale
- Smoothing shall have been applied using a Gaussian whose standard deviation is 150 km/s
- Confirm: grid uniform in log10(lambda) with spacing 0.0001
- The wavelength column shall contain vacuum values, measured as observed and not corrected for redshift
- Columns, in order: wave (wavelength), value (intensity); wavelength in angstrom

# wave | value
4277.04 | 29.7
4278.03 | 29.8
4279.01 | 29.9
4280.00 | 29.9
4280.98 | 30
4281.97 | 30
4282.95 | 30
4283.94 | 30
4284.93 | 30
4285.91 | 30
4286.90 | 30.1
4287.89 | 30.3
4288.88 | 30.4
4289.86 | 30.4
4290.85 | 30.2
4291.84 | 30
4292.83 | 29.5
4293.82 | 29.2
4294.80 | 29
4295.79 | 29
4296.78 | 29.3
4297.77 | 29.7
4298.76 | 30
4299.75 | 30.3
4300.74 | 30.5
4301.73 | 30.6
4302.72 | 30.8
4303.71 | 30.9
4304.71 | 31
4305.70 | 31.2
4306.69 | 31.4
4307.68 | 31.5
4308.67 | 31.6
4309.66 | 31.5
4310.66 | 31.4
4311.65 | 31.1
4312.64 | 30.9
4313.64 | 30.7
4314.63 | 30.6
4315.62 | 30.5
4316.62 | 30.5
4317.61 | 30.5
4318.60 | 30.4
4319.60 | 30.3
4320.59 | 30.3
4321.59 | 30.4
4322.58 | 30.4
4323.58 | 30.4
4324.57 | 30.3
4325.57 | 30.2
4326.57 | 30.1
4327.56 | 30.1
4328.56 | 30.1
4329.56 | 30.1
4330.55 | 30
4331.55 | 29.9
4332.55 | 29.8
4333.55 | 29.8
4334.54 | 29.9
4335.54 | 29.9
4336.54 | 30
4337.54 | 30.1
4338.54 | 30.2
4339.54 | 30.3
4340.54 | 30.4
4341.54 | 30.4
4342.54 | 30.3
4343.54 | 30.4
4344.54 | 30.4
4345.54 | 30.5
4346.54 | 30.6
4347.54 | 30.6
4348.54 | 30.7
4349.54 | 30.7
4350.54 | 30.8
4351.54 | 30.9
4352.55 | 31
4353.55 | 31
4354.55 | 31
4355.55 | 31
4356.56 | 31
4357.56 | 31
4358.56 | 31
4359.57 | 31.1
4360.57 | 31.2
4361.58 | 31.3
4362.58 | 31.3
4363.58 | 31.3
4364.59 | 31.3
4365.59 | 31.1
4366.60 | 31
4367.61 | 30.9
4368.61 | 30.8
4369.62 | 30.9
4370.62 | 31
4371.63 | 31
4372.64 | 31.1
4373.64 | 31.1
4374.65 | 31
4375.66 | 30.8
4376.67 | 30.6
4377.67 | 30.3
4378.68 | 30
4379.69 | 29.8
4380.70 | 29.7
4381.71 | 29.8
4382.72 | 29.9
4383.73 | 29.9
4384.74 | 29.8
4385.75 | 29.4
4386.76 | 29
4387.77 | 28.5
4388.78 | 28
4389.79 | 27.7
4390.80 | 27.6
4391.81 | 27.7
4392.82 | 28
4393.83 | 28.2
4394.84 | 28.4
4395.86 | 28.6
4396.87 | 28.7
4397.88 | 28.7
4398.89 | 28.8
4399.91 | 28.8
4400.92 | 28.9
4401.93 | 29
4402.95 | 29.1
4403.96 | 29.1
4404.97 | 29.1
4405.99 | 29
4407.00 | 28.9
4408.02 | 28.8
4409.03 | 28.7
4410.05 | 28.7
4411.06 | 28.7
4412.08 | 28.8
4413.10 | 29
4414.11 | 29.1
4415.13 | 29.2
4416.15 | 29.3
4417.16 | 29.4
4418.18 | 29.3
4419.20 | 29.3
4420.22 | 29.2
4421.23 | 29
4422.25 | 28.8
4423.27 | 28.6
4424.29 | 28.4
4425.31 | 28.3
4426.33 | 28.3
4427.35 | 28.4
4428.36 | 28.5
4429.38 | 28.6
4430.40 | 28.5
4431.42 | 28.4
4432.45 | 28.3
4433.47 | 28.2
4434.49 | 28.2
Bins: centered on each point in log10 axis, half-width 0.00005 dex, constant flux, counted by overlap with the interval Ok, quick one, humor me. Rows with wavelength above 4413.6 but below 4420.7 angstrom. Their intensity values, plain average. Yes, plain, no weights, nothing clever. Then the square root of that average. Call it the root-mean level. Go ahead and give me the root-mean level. 5.41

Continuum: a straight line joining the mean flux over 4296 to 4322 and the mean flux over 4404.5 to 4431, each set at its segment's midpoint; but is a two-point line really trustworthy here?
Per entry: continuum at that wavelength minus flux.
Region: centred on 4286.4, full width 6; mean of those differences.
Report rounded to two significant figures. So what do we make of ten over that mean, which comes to 11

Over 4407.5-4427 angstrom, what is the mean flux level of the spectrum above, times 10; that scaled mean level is 289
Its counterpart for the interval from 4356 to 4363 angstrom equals 311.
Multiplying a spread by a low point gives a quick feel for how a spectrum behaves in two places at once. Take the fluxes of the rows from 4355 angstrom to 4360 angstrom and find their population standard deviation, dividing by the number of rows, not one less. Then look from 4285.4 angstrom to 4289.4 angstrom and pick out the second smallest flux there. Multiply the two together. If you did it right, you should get 1.2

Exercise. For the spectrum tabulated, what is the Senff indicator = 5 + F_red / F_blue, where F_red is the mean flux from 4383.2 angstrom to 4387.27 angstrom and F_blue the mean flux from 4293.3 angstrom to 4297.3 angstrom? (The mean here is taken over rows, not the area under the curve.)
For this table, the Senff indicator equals 6.01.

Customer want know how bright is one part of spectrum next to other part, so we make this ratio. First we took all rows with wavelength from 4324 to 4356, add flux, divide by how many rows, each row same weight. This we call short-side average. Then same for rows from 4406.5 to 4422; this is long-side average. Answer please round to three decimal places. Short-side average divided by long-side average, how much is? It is 1.046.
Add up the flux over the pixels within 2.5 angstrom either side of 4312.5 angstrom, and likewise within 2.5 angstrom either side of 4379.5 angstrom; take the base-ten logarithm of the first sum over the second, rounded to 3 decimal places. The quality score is 0.015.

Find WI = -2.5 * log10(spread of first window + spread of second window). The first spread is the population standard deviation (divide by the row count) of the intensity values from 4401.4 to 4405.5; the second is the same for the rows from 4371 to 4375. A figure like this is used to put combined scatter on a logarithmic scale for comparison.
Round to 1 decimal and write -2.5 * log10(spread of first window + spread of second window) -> 2.6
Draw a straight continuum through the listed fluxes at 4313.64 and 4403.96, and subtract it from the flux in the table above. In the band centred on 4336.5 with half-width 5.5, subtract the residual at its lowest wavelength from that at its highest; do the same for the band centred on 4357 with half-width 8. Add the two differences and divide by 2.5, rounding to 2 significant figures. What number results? 0.62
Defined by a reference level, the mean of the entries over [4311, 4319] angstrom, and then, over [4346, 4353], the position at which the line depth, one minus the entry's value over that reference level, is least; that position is 4352.55 angstrom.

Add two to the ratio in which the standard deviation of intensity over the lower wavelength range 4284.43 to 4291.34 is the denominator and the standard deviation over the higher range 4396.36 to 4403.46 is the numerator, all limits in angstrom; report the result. 2.87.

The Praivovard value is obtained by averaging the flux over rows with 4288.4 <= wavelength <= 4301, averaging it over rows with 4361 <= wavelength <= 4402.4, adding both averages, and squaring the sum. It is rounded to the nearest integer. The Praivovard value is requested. 3547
